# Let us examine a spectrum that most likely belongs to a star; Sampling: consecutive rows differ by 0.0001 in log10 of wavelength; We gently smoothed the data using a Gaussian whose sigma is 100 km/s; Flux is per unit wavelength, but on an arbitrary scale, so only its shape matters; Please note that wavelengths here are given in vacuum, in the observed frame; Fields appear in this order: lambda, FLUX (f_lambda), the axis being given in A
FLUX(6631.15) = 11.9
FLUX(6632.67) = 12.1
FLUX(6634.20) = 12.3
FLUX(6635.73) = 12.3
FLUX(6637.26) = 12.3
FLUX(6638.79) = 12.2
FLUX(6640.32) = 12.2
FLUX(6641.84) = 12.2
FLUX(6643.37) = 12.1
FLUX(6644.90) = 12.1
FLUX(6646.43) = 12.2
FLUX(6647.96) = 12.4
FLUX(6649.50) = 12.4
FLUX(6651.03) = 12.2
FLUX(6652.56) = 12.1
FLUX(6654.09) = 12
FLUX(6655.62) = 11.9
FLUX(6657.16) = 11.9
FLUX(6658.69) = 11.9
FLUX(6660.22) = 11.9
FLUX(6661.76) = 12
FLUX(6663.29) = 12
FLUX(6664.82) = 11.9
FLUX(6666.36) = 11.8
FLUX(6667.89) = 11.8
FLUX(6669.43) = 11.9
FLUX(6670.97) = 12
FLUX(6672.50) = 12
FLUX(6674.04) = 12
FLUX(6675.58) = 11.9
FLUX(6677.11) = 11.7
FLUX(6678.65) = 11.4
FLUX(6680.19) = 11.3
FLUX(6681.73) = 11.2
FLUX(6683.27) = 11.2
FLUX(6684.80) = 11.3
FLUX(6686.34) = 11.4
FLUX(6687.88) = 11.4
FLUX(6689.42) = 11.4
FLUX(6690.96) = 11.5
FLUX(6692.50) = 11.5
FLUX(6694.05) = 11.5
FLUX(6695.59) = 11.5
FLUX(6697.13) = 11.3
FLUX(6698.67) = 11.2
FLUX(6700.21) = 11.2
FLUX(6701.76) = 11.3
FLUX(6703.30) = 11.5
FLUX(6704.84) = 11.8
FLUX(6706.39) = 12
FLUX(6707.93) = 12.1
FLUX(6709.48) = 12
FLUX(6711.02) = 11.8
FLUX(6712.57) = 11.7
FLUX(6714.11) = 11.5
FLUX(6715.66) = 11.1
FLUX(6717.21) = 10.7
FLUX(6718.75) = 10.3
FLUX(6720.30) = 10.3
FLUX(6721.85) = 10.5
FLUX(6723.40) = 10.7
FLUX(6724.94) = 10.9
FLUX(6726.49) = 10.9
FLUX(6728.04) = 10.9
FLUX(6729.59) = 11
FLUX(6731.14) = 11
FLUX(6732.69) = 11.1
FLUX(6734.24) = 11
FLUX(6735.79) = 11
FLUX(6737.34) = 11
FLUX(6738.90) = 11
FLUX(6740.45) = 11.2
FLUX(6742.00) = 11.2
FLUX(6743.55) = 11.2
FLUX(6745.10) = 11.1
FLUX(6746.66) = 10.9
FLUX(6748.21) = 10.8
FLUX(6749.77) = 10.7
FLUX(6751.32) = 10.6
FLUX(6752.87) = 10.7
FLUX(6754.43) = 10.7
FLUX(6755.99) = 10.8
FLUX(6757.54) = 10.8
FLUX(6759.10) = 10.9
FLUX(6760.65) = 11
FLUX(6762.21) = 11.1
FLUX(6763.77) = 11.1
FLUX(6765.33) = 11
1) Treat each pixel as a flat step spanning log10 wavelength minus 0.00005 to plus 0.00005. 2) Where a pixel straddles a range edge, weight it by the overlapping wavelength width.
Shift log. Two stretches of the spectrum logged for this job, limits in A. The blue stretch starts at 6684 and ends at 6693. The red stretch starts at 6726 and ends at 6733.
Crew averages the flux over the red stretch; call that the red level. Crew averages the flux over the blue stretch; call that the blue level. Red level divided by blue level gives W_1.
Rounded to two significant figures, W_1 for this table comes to 0.96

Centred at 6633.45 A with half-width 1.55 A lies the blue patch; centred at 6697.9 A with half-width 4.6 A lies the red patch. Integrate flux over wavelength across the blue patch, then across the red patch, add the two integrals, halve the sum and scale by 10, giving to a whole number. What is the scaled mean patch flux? 711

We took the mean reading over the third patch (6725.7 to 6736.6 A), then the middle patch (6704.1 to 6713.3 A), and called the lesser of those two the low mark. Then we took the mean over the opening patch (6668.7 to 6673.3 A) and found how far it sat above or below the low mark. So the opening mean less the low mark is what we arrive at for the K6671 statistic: 1.0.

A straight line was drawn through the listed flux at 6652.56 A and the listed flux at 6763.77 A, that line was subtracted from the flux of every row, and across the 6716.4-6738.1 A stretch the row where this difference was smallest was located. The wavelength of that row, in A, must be 6718.75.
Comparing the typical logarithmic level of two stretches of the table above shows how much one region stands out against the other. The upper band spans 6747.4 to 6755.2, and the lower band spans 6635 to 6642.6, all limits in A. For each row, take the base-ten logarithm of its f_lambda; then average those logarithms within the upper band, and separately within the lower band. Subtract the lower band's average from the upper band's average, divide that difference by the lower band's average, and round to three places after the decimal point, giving -0.054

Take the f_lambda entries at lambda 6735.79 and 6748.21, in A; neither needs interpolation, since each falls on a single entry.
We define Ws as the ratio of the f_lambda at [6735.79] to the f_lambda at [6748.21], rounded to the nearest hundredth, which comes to 1.02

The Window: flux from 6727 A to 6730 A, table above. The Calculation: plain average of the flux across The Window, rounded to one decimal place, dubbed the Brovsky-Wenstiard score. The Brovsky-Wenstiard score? 10.9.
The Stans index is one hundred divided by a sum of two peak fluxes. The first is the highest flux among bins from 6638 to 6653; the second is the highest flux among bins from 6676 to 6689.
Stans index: 4.15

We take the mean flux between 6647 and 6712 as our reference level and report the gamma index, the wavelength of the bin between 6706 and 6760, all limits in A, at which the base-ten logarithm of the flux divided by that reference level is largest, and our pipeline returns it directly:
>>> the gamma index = 6707.93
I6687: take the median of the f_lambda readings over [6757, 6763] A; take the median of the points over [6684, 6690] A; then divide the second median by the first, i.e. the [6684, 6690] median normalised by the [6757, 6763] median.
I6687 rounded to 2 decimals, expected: 1.04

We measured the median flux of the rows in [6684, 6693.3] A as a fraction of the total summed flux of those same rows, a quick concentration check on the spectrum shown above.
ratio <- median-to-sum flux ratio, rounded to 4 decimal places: 0.1664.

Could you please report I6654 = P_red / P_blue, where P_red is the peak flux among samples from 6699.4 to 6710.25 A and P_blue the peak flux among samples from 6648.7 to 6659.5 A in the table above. 0.98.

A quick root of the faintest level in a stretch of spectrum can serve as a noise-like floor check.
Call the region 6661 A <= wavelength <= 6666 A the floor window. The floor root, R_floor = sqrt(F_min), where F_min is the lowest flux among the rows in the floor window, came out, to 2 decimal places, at 3.45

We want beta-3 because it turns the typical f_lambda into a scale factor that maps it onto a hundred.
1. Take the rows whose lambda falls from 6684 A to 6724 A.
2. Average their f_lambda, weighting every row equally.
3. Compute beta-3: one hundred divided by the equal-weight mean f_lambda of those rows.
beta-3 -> 8.8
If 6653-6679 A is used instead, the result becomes 8.4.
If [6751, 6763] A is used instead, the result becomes 9.2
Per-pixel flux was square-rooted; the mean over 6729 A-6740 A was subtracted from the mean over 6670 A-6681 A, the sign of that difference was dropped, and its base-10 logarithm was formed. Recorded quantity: -0.96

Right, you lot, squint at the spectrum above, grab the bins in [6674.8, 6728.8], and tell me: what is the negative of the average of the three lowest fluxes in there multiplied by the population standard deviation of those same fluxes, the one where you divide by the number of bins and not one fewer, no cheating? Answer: -5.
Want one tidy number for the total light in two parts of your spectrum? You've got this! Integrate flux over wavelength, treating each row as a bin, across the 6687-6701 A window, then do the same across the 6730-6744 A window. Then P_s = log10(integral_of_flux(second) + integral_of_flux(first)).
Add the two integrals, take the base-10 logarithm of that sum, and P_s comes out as 2.50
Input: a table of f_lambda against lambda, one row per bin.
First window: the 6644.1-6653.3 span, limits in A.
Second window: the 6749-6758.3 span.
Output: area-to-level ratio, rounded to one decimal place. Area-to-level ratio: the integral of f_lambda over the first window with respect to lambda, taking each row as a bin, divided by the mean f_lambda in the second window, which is 10.5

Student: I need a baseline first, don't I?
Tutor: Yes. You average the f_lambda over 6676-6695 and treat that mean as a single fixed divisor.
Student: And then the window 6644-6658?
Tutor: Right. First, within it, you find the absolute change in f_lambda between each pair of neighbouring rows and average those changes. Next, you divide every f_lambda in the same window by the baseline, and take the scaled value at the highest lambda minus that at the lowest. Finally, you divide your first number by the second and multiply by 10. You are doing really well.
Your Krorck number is -57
